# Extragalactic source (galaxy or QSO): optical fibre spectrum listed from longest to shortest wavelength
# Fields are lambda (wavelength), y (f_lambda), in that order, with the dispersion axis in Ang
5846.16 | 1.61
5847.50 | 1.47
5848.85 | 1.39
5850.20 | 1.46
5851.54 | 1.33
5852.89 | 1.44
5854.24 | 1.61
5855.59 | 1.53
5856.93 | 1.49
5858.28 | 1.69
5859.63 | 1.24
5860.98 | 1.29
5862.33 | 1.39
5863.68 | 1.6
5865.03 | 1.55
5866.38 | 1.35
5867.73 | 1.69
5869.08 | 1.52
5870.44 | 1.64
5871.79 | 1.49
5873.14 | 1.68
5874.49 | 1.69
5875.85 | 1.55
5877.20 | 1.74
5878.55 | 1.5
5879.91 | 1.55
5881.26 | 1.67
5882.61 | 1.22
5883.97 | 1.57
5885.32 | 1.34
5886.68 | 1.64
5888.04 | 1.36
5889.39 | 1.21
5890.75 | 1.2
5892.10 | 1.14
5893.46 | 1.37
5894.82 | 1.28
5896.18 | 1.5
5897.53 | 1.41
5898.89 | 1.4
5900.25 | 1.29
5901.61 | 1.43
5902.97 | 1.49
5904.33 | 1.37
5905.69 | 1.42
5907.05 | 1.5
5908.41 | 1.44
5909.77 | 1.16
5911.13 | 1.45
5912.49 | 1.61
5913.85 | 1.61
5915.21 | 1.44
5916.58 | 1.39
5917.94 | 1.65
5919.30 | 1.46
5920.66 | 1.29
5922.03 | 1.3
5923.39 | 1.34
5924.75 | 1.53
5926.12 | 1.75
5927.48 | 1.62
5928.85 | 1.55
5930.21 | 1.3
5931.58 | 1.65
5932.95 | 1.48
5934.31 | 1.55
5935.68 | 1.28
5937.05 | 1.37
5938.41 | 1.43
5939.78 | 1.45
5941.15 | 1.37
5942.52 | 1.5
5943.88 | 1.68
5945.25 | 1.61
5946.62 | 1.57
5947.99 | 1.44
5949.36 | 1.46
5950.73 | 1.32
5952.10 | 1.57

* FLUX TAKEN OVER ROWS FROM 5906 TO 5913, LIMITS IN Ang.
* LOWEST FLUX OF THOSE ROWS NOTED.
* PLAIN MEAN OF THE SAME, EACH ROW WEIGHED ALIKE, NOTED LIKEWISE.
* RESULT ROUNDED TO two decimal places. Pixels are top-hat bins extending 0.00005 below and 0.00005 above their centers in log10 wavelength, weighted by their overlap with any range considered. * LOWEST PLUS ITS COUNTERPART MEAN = 2.59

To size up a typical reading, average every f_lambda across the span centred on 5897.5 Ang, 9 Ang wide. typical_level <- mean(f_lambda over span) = 1.38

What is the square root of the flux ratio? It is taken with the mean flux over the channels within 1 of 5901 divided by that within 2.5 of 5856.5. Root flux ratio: 0.93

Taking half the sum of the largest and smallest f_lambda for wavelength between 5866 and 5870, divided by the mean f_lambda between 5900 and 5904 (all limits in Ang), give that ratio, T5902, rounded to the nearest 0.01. 1.08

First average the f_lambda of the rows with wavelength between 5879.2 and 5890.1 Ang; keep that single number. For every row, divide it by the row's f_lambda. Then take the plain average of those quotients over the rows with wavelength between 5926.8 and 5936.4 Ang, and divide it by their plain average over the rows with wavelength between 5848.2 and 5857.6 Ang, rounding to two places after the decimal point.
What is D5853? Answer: 0.99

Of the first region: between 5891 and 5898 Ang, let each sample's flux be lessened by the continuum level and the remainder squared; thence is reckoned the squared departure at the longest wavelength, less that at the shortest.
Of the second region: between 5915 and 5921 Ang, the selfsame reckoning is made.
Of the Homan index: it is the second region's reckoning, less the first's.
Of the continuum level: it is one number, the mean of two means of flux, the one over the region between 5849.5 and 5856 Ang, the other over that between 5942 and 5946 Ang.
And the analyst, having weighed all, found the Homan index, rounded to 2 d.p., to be 0.19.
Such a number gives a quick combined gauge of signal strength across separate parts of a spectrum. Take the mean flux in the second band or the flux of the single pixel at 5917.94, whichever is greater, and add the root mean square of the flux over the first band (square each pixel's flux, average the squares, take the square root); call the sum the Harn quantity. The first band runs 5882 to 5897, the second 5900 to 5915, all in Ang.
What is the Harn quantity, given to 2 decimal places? 3.01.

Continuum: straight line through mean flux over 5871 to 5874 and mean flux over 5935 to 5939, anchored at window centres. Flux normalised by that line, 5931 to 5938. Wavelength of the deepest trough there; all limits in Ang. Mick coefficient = 5935.68 Ang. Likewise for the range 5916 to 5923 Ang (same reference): 5920.66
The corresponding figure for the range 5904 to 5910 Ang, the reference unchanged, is 5909.77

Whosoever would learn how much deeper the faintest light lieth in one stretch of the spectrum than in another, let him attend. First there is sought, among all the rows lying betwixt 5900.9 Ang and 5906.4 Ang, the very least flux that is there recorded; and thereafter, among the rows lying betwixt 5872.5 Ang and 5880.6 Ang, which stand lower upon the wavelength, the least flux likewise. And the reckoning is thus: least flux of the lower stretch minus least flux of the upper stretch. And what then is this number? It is 0.13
